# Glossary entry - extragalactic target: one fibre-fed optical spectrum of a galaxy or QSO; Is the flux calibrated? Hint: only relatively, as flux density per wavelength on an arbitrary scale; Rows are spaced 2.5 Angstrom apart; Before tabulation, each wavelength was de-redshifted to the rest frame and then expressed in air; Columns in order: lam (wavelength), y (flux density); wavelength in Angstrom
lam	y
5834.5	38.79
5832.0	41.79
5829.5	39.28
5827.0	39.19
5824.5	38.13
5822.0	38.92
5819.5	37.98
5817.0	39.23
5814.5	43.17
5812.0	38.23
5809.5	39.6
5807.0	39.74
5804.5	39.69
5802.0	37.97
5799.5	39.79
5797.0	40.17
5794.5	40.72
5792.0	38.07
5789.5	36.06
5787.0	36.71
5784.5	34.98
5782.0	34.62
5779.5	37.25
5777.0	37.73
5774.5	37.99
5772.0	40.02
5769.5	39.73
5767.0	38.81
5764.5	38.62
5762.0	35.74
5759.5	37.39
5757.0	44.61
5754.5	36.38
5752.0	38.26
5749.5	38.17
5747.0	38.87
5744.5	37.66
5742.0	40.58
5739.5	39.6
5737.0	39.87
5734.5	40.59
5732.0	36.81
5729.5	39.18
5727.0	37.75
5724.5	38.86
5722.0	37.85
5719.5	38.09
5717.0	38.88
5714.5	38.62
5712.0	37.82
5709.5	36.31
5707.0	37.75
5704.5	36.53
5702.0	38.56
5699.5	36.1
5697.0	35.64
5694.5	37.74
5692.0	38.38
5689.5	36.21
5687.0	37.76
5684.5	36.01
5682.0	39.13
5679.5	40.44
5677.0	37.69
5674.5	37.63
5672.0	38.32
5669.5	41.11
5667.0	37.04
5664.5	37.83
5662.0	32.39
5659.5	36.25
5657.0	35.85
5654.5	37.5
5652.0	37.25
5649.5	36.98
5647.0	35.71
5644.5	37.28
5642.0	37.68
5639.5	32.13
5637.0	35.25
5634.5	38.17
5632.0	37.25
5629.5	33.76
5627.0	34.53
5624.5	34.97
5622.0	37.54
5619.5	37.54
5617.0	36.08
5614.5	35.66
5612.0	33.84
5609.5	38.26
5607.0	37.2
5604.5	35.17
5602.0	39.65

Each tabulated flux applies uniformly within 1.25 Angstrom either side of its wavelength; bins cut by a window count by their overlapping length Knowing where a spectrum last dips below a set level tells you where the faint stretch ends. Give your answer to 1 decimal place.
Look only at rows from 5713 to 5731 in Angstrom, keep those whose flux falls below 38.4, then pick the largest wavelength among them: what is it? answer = 5727.0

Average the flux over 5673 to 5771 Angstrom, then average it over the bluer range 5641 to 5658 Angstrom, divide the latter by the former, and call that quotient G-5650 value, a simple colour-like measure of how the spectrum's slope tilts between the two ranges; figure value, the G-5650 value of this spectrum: 0.965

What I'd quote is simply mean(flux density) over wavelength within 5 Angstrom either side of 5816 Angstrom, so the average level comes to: 39.7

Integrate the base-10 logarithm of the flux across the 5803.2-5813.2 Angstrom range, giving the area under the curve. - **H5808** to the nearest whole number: 16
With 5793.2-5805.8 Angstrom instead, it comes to 20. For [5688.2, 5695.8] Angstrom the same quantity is 12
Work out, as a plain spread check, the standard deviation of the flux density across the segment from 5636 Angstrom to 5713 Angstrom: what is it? 1.8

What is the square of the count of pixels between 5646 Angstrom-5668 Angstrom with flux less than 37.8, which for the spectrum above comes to 64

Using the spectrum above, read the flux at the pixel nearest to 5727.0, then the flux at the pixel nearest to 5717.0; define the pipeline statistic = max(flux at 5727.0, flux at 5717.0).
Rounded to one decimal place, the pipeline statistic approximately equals 38.9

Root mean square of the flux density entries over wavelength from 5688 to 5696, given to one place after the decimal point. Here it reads 37.5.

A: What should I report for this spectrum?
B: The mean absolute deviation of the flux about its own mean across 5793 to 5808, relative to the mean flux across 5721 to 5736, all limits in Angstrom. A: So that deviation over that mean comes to 0.015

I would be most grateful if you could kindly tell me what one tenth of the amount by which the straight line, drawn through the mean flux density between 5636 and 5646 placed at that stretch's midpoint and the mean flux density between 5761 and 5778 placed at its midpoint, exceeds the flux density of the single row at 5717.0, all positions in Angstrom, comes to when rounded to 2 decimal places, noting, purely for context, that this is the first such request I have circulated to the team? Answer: -0.16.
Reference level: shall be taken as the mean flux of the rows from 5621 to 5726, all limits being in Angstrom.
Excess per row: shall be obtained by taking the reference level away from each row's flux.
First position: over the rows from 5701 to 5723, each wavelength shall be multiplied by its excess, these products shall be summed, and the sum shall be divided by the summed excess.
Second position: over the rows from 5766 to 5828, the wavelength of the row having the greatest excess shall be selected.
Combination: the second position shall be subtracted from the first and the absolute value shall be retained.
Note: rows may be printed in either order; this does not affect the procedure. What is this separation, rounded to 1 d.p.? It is 100.1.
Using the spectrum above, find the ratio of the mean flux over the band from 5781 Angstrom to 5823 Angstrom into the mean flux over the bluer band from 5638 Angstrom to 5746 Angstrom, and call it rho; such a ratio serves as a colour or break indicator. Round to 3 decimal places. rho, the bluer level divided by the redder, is 0.975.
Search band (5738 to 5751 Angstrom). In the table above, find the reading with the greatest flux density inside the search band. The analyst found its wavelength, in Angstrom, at 5742.0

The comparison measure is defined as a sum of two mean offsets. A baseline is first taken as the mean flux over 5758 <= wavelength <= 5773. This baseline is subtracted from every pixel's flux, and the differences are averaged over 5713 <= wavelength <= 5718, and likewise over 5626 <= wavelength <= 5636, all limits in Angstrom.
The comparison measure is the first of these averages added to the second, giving -2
